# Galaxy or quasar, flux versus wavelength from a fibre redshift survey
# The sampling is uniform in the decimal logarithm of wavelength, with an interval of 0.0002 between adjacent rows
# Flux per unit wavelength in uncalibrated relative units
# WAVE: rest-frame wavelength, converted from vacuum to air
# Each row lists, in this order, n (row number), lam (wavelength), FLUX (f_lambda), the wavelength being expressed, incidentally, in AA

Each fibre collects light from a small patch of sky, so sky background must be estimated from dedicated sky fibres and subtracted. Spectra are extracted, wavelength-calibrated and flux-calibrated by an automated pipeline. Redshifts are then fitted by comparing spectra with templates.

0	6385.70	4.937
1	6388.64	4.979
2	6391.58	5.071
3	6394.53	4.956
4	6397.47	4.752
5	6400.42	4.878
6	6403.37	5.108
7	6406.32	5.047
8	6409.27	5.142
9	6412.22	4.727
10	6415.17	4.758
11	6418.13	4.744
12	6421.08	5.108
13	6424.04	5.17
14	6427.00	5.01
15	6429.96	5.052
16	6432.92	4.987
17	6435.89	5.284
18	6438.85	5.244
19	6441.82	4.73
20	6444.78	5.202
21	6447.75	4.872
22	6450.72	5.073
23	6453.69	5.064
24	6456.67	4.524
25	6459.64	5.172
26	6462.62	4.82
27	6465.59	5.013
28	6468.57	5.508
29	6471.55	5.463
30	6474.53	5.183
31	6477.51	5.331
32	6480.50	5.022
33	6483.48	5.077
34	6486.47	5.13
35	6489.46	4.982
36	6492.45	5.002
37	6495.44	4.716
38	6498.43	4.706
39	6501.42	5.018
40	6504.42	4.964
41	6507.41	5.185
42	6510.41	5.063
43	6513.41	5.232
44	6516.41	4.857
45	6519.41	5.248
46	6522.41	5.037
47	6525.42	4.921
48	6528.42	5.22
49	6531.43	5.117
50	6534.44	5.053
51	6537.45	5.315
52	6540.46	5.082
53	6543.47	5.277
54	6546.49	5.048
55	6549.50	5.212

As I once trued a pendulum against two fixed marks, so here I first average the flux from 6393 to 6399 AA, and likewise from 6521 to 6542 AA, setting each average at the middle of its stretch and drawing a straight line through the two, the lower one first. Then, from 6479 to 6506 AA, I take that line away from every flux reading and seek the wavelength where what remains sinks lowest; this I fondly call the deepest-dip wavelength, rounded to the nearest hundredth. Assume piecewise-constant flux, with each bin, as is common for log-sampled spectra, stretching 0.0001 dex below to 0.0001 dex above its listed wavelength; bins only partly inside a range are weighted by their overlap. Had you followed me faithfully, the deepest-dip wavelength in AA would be 6498.43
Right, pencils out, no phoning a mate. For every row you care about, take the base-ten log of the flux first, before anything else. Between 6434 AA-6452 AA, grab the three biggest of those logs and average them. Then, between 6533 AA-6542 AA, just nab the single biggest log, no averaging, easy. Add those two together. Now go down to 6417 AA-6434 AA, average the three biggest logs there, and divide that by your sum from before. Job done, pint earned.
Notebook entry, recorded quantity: 0.490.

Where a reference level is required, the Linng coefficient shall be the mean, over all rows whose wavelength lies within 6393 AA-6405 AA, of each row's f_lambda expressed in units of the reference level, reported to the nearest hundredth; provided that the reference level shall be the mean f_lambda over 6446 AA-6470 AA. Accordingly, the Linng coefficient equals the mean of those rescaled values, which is 0.98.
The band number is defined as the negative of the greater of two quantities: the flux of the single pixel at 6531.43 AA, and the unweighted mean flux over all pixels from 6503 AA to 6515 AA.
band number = -5.12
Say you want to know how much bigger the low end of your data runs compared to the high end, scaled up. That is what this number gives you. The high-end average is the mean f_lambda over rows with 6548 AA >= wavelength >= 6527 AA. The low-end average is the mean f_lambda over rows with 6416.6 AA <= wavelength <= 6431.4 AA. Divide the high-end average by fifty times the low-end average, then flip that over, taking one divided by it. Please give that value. 48.6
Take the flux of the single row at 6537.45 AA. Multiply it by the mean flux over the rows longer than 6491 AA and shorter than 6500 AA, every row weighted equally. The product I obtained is 25.6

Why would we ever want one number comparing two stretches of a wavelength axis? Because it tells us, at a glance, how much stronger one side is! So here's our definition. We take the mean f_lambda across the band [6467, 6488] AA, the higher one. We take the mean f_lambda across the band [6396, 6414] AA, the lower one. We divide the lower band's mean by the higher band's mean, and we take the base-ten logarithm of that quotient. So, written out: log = -0.026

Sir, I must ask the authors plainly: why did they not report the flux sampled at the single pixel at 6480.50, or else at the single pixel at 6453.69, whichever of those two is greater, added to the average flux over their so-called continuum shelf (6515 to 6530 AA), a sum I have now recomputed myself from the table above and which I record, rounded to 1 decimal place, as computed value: 10.1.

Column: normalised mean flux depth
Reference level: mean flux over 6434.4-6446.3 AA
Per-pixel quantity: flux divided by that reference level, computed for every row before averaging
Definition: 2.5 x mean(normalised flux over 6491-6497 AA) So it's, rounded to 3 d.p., 2.375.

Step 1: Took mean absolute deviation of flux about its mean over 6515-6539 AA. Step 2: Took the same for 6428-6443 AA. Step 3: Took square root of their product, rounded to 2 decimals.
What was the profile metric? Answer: 0.15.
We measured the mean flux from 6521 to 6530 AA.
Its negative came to -5.06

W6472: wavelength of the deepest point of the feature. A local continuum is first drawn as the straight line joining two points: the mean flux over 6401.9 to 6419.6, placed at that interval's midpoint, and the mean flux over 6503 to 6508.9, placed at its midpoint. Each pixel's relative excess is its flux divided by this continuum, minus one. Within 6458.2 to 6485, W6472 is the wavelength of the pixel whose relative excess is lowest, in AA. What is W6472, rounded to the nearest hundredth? 6462.62 AA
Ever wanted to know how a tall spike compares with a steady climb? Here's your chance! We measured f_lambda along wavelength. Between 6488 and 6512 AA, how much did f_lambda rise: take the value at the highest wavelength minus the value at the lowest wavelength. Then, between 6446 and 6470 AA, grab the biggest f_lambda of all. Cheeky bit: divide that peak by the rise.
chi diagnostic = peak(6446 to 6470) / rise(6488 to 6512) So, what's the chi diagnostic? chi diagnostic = 68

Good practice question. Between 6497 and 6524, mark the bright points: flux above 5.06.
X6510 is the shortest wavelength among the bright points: 6507.41 AA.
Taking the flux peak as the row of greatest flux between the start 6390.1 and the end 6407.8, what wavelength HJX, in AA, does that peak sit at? 6403.37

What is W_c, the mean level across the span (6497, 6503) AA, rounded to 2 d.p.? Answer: 4.86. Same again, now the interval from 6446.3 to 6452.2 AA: 4.97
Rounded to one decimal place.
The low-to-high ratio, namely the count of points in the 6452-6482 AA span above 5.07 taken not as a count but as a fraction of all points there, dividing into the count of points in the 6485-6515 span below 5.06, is 12.0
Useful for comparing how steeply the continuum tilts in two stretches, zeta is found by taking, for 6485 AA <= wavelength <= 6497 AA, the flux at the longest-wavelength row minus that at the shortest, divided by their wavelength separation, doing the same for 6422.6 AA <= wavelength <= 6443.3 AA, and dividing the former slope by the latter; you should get 1.9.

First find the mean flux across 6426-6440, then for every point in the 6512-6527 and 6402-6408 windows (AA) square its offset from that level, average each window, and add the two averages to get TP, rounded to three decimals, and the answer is 0.031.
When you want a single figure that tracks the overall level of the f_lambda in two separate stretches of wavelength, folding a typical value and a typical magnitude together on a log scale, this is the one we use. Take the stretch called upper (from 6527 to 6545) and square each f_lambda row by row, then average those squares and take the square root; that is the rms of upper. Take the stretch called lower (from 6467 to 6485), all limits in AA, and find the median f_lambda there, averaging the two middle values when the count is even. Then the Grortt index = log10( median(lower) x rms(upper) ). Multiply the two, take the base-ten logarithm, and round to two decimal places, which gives 1.43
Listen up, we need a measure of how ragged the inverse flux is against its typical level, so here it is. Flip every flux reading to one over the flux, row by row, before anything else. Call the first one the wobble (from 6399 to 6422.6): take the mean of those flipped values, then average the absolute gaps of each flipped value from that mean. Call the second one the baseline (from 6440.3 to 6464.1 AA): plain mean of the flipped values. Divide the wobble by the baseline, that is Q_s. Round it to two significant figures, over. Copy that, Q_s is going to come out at 0.033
